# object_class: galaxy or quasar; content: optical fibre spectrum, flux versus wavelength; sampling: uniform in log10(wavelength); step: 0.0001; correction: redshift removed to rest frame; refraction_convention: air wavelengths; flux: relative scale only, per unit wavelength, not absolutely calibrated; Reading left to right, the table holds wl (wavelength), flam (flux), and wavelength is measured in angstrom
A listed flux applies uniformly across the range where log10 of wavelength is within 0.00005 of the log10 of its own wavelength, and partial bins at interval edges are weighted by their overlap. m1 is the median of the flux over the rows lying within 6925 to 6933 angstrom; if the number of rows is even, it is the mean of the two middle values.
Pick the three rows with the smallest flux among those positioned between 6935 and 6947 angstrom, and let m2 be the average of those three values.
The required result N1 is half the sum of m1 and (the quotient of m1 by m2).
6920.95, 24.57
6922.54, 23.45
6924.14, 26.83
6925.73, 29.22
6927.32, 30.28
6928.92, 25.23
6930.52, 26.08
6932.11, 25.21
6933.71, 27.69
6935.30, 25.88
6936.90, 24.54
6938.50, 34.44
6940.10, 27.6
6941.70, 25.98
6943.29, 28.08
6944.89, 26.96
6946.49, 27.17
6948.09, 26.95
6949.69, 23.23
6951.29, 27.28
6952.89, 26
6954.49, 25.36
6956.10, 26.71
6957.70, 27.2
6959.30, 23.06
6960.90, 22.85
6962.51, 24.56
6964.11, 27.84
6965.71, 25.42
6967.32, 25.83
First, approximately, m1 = 26.1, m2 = 25.5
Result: 13.6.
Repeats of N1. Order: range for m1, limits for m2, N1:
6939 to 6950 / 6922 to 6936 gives 14.0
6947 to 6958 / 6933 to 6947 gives 13.9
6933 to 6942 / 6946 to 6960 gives 14.0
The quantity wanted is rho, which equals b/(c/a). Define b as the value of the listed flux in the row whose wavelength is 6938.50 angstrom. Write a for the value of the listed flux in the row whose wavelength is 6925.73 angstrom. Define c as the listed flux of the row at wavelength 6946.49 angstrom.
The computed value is 37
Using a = 29.22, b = 34.44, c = 27.17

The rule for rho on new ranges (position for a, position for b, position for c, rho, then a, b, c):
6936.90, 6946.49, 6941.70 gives 26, 24.54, 27.17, 25.98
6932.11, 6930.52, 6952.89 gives 25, 25.21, 26.08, 26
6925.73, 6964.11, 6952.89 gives 31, 29.22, 27.84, 26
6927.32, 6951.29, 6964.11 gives 30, 30.28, 27.28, 27.84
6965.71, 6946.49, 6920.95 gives 28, 25.42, 27.17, 24.57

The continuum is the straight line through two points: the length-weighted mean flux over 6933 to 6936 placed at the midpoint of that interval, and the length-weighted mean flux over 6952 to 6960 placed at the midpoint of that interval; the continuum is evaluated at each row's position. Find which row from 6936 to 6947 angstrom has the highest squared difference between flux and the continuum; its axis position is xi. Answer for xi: 6938.50 angstrom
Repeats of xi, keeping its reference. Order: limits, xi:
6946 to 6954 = 6949.69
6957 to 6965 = 6960.90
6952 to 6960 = 6959.30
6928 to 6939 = 6938.50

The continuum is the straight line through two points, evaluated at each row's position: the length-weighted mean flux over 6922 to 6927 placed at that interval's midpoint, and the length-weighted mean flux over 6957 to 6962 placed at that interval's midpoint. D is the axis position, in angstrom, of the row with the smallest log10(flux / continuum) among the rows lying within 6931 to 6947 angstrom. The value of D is 6936.90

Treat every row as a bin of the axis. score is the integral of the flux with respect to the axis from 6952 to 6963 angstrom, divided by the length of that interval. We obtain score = 25.1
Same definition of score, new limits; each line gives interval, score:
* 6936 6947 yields 27.8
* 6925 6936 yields 27.1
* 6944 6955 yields 26.2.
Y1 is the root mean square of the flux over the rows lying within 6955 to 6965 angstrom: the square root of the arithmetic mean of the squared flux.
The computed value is 25.4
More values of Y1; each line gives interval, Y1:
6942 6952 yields 26.7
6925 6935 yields 27.4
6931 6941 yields 27.8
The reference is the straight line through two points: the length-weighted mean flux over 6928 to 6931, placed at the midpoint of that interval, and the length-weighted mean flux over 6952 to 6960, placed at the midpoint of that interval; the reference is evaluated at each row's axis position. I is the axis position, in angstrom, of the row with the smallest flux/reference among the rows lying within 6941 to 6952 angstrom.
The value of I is 6949.69 angstrom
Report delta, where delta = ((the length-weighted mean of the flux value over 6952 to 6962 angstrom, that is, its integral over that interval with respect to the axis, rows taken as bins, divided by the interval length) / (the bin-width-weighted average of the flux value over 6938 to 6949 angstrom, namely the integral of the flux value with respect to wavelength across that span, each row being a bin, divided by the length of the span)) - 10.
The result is -9.10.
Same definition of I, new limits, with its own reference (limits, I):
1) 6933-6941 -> 6936.90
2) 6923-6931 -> 6928.92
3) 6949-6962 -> 6960.90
